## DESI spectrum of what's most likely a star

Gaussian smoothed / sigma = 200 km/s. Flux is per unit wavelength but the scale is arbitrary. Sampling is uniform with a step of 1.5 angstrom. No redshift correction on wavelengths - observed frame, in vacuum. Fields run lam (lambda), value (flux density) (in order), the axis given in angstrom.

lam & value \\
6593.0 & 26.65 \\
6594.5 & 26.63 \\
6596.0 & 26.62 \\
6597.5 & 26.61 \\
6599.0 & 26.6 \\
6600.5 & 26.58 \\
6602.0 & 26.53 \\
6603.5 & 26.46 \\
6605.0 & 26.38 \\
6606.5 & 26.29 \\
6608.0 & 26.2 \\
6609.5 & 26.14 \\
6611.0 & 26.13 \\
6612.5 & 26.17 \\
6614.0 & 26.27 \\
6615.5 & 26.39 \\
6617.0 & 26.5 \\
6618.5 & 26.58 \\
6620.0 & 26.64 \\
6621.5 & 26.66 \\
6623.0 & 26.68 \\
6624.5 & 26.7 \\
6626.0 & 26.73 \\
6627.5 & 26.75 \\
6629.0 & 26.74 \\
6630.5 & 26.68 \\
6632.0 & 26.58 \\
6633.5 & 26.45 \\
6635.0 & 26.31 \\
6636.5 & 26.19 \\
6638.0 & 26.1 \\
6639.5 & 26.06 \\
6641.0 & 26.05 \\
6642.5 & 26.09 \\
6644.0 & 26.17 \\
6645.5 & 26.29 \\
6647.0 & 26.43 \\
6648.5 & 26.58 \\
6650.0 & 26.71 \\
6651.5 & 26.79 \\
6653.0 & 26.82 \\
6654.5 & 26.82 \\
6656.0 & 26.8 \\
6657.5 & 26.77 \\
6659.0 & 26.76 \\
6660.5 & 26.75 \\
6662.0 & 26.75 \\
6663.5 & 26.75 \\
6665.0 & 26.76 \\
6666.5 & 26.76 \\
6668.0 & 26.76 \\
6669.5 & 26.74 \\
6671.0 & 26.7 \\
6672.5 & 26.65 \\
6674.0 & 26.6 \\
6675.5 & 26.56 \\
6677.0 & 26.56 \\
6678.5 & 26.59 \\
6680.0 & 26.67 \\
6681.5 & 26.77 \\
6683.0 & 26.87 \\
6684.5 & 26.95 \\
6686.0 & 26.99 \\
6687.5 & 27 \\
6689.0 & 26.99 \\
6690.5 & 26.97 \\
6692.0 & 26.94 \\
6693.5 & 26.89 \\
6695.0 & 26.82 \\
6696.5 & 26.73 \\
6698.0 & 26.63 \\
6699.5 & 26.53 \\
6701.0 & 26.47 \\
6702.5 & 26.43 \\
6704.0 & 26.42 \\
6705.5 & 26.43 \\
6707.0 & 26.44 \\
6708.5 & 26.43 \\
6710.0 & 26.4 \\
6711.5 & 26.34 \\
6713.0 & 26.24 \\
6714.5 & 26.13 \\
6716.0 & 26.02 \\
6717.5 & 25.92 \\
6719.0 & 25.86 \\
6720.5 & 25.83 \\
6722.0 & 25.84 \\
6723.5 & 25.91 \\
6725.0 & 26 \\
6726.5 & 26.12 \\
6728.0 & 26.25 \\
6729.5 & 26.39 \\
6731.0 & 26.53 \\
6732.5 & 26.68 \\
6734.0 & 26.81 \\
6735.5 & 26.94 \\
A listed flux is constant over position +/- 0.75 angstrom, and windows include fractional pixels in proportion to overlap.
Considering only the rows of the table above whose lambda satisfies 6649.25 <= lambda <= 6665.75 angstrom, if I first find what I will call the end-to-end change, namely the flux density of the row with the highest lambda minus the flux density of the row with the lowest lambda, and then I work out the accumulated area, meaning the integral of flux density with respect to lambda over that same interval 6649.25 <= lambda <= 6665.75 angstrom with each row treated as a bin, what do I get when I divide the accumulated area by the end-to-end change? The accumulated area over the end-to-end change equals 8834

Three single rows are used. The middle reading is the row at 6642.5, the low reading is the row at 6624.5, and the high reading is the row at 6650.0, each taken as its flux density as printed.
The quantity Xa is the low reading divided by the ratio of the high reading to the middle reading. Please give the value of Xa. 26.1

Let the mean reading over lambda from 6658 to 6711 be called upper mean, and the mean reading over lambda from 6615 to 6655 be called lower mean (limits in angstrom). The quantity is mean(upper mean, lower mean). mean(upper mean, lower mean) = 26.6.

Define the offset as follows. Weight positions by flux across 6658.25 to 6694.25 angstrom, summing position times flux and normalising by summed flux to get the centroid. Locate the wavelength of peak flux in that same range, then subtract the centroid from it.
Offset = 11.2 angstrom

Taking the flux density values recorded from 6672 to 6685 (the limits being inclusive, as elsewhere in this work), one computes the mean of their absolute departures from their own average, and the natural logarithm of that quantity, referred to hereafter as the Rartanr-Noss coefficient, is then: -2.16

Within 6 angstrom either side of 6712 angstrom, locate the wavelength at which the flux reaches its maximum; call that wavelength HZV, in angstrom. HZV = 6707.0 angstrom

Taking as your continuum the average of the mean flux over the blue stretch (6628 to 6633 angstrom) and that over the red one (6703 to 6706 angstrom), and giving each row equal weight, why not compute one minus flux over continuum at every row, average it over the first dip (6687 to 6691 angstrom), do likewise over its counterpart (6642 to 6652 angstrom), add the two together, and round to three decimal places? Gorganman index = -0.013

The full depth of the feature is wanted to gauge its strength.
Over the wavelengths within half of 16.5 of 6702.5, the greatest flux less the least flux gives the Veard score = 0.42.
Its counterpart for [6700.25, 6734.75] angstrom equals 0.98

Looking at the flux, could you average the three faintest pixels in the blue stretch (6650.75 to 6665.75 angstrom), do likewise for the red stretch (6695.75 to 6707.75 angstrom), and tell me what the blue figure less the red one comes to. 0.32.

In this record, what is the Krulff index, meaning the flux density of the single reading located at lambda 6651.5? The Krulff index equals 26.79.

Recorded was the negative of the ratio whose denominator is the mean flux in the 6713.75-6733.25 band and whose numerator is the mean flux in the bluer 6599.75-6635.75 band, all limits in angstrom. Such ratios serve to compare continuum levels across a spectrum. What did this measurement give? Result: -1.01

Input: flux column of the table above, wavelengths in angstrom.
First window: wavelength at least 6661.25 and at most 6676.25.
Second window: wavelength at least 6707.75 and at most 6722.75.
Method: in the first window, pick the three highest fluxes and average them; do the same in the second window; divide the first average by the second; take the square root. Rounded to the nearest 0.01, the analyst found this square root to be 1.01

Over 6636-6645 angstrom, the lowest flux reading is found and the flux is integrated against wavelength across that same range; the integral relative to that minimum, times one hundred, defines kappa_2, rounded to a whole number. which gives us 902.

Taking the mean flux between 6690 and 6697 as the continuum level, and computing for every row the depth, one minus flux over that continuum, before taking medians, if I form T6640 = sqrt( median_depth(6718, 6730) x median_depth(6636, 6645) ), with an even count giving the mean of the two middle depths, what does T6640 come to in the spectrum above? 0.031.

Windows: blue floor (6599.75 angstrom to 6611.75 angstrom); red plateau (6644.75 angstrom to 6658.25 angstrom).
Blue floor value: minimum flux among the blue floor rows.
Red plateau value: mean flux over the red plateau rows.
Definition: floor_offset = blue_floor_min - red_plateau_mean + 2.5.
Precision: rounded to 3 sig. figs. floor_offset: 1.96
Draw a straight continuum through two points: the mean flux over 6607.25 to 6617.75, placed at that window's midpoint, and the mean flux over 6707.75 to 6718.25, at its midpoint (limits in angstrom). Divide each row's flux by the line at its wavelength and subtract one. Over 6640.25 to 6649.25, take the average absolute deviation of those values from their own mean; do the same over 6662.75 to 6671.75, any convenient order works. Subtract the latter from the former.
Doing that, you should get 0.006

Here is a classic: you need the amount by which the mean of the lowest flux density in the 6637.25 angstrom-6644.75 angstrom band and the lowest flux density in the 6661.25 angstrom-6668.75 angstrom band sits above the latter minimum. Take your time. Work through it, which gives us -0.35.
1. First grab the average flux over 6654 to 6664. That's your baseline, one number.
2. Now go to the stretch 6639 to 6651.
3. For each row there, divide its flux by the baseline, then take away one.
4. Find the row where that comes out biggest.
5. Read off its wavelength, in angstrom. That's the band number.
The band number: 6650.0 angstrom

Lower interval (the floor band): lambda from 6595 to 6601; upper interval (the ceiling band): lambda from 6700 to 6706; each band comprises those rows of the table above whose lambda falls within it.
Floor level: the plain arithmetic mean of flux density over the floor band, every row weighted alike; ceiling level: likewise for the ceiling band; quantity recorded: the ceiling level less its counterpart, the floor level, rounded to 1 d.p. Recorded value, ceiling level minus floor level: -0.2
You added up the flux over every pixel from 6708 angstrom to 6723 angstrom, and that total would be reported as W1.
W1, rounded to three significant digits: 261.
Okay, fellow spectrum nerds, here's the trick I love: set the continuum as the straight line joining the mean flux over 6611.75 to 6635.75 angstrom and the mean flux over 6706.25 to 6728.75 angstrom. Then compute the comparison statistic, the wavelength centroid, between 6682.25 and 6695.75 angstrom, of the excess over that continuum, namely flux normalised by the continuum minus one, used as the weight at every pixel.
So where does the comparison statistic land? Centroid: 6689.0 angstrom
